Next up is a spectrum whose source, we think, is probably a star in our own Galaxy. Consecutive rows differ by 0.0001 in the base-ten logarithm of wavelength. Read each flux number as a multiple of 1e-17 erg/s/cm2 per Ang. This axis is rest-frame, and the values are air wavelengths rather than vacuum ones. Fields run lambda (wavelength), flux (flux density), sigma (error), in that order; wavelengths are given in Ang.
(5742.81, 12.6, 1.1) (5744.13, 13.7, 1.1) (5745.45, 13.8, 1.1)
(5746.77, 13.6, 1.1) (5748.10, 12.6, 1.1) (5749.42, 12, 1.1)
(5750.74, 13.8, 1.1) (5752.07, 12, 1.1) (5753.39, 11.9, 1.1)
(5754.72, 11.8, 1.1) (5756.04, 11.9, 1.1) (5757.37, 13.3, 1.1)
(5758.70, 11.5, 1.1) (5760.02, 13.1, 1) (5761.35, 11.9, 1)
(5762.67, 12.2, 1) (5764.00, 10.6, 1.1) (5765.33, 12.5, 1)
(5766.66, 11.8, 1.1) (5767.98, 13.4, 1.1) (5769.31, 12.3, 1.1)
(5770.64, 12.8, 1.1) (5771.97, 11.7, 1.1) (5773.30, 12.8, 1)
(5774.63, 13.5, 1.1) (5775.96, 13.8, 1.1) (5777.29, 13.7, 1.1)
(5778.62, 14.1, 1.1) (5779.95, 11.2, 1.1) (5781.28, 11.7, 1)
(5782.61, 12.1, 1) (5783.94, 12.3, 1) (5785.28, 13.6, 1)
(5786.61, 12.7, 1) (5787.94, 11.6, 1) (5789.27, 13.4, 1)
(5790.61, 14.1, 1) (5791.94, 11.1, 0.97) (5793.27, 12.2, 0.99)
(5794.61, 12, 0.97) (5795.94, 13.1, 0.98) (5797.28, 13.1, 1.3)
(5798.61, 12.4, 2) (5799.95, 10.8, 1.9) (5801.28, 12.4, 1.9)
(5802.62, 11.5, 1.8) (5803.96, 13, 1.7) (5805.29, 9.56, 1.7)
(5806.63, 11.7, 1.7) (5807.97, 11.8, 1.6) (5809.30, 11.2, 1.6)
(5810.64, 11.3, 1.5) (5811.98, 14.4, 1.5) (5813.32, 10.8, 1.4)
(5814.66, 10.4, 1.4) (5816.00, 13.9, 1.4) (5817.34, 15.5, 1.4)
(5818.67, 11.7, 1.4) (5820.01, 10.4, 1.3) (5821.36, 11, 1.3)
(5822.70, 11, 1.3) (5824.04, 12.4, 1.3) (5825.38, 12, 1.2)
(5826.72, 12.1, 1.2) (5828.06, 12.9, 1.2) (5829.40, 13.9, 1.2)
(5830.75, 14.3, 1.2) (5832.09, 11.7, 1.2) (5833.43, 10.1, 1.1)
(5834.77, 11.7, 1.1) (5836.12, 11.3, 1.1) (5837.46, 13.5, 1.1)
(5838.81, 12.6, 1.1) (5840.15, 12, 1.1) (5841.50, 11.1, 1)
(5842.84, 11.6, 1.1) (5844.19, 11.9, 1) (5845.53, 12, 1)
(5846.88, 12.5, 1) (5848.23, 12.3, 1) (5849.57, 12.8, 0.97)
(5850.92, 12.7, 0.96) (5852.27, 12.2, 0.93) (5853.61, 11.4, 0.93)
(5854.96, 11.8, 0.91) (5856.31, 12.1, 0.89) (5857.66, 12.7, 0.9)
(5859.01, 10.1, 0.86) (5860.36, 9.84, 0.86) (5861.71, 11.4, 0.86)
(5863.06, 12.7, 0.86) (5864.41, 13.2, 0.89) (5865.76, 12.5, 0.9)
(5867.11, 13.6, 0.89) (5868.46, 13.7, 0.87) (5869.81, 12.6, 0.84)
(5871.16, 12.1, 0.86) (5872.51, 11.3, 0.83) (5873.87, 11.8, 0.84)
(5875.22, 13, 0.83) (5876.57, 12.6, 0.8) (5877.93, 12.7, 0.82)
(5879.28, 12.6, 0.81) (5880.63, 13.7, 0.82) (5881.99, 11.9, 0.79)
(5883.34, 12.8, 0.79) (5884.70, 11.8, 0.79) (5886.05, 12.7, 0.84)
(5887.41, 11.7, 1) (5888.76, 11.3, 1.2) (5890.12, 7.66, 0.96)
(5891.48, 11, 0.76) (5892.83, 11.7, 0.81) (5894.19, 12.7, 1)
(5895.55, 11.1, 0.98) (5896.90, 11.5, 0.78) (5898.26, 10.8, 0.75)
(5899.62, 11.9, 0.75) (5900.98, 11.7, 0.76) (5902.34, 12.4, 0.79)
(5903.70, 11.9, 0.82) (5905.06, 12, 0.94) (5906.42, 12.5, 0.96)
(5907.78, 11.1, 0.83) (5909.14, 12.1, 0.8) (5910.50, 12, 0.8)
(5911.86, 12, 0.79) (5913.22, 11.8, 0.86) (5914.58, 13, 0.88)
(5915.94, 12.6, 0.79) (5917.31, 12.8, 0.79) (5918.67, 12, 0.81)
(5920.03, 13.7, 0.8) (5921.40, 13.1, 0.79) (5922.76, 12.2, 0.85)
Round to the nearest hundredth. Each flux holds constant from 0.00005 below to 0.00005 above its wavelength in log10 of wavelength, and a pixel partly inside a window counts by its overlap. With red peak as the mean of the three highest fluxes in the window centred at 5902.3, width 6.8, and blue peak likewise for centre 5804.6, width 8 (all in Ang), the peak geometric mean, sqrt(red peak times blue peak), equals 12.25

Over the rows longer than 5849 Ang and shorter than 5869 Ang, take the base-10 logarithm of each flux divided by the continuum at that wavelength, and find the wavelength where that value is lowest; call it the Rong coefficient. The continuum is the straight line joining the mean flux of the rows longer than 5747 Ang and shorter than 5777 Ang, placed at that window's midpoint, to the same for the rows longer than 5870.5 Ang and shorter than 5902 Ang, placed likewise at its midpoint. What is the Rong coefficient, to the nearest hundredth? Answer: 5860.36 Ang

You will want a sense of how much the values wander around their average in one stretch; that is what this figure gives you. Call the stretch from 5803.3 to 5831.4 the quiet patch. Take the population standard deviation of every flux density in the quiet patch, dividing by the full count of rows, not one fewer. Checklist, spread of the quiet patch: 1.5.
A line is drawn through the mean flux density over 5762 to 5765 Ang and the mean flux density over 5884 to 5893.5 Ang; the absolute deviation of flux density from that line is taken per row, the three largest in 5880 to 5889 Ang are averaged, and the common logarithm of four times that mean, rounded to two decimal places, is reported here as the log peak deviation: 0.89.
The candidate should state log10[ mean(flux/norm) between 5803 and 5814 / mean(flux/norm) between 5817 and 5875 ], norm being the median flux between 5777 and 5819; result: -0.0153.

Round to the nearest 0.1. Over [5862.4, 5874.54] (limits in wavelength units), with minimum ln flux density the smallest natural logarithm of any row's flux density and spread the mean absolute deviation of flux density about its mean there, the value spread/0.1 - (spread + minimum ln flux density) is 3.1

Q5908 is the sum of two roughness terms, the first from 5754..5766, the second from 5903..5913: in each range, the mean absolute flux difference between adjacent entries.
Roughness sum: 1.75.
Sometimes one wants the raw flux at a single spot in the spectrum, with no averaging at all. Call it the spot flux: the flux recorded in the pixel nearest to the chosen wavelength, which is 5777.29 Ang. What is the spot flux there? 13.7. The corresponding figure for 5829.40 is 13.9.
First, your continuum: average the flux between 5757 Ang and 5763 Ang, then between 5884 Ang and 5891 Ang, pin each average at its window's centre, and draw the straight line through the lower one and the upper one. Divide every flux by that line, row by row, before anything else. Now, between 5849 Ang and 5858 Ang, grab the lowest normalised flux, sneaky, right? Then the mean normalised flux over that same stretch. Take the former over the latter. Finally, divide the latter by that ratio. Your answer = 1.15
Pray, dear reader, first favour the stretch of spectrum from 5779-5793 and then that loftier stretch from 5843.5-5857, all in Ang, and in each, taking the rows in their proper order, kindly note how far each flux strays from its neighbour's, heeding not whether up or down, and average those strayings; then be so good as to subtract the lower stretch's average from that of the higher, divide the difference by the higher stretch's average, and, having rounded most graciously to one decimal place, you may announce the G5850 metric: -1.9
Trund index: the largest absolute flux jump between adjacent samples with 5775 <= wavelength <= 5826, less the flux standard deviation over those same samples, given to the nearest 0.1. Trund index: 2.5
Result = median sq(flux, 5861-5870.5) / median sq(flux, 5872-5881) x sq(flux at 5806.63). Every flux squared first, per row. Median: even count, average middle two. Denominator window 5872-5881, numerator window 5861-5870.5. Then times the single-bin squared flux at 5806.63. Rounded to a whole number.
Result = 139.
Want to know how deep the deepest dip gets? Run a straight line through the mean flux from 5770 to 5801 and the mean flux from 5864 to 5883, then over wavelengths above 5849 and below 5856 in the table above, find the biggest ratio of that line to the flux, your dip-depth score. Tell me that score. 1.11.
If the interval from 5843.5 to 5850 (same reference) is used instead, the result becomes 1.06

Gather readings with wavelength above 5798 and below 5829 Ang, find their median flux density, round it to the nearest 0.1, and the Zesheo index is 11.7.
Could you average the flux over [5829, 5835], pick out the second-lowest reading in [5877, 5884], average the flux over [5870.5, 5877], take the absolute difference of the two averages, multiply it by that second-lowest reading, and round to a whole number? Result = 2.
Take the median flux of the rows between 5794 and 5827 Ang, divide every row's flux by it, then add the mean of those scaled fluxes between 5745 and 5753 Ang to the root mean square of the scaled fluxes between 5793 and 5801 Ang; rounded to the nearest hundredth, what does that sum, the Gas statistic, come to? 2.14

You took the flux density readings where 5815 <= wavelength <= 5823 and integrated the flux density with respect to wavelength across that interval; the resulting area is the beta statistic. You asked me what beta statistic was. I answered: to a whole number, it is 98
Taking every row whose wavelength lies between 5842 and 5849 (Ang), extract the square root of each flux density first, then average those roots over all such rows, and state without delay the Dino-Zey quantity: 3.47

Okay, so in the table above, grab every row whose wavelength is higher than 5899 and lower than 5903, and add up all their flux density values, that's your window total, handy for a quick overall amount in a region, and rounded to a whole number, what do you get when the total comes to 36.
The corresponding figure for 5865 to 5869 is 40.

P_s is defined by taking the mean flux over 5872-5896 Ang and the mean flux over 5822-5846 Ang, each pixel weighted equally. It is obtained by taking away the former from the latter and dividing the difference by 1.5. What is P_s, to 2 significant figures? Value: 0.15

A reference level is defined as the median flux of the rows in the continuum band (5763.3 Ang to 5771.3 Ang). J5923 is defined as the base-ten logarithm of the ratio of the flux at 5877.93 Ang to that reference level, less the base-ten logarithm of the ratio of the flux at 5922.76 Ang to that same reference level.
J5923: 0.017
